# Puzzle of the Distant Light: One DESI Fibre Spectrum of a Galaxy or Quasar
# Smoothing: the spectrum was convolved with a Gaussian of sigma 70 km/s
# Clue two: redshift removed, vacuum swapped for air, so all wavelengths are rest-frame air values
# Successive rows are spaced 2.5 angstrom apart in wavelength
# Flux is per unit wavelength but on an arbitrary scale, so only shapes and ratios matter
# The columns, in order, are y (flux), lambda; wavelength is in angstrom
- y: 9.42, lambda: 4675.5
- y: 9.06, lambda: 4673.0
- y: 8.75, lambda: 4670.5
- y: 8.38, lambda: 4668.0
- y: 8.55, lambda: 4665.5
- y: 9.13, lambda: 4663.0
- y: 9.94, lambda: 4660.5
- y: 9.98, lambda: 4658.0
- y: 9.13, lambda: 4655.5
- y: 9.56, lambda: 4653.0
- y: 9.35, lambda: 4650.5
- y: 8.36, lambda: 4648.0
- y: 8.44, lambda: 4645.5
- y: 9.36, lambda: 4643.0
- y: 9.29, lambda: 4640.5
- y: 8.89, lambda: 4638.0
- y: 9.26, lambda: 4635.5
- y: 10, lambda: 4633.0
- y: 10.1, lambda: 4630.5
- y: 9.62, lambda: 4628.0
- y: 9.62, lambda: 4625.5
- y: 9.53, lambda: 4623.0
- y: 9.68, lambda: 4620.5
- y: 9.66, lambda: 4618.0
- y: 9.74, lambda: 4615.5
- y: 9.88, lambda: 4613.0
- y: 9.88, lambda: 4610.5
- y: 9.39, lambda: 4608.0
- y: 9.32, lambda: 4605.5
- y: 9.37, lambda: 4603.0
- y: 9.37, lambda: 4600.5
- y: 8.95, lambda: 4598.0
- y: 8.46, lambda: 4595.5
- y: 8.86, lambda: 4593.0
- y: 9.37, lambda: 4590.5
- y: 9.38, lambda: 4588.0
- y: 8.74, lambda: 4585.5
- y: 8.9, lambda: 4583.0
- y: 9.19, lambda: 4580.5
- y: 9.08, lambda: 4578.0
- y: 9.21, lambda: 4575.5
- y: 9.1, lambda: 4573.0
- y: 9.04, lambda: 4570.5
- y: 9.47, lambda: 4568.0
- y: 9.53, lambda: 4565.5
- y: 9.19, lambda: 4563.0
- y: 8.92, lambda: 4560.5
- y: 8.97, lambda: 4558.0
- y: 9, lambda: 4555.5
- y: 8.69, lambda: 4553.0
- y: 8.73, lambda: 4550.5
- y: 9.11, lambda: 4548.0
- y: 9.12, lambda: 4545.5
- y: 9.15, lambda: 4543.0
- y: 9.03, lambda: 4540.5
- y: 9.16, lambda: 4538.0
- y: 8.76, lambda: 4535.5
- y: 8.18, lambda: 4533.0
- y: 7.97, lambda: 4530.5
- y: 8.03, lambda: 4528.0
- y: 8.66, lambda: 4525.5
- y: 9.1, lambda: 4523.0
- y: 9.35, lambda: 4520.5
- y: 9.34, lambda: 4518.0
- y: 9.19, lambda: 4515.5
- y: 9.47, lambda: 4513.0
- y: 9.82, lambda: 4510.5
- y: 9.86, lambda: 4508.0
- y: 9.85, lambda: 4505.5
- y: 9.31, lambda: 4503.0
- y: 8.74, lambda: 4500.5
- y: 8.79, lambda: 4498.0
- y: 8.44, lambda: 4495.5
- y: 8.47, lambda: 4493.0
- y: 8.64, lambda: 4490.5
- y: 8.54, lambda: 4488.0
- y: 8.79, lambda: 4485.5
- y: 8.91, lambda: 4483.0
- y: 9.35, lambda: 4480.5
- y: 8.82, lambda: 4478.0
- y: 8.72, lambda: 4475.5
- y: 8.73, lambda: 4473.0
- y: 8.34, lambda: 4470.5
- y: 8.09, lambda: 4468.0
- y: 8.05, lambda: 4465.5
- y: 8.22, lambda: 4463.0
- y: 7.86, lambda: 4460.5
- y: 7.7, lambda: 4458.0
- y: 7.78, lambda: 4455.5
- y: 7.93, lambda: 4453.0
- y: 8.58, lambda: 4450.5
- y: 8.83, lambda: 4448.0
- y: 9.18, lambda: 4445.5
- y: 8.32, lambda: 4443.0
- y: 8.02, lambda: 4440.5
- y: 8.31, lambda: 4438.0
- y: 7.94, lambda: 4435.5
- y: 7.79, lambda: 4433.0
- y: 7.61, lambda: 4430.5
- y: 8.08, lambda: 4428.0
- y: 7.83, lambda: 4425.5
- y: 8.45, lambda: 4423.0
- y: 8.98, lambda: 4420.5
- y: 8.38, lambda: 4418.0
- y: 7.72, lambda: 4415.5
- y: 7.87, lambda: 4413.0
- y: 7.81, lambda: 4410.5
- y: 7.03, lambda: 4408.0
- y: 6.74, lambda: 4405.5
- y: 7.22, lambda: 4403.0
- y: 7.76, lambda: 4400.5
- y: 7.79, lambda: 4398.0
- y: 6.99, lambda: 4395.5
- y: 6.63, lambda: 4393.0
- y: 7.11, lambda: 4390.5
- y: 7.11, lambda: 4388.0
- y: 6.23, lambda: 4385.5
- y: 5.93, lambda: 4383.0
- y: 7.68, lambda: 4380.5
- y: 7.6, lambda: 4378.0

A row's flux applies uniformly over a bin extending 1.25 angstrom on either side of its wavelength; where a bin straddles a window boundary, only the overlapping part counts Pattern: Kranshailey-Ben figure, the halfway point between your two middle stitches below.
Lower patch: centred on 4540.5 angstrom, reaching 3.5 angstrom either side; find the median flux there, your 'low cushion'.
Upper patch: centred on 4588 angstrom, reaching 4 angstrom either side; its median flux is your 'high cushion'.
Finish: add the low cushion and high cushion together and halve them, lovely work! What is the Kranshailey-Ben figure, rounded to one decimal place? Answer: 9.3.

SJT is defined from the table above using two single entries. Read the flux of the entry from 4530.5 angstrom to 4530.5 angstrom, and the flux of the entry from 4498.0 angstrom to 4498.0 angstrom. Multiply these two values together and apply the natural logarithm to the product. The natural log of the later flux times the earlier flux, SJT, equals 4.249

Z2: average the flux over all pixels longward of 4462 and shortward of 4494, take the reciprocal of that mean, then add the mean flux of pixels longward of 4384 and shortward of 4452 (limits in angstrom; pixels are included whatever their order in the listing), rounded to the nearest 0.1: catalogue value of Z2 7.9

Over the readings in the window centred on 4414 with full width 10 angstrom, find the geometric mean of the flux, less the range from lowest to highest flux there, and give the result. 7.3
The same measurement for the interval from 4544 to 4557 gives 8.5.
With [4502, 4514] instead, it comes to 9.1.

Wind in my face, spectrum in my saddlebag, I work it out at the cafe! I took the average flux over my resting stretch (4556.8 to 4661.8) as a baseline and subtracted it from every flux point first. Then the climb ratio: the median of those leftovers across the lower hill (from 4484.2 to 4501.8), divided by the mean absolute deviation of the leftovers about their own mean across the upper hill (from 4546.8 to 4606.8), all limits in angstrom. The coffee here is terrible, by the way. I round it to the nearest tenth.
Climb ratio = -3.1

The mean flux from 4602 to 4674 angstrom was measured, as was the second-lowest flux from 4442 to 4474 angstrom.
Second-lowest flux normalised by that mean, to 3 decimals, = 0.832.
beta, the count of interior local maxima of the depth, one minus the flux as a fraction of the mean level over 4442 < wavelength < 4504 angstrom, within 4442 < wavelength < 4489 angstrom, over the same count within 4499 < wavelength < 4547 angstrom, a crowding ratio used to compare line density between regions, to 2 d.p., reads 1.00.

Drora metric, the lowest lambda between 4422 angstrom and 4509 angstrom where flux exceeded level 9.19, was 4480.5 angstrom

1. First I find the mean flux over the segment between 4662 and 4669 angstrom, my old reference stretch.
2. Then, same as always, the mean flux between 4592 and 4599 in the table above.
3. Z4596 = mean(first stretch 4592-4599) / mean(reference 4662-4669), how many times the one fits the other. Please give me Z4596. 1.01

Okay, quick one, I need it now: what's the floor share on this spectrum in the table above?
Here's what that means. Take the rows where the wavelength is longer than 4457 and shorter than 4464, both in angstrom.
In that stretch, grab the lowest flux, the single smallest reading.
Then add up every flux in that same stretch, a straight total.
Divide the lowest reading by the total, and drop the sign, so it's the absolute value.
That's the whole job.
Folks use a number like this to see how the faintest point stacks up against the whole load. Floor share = 0.32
